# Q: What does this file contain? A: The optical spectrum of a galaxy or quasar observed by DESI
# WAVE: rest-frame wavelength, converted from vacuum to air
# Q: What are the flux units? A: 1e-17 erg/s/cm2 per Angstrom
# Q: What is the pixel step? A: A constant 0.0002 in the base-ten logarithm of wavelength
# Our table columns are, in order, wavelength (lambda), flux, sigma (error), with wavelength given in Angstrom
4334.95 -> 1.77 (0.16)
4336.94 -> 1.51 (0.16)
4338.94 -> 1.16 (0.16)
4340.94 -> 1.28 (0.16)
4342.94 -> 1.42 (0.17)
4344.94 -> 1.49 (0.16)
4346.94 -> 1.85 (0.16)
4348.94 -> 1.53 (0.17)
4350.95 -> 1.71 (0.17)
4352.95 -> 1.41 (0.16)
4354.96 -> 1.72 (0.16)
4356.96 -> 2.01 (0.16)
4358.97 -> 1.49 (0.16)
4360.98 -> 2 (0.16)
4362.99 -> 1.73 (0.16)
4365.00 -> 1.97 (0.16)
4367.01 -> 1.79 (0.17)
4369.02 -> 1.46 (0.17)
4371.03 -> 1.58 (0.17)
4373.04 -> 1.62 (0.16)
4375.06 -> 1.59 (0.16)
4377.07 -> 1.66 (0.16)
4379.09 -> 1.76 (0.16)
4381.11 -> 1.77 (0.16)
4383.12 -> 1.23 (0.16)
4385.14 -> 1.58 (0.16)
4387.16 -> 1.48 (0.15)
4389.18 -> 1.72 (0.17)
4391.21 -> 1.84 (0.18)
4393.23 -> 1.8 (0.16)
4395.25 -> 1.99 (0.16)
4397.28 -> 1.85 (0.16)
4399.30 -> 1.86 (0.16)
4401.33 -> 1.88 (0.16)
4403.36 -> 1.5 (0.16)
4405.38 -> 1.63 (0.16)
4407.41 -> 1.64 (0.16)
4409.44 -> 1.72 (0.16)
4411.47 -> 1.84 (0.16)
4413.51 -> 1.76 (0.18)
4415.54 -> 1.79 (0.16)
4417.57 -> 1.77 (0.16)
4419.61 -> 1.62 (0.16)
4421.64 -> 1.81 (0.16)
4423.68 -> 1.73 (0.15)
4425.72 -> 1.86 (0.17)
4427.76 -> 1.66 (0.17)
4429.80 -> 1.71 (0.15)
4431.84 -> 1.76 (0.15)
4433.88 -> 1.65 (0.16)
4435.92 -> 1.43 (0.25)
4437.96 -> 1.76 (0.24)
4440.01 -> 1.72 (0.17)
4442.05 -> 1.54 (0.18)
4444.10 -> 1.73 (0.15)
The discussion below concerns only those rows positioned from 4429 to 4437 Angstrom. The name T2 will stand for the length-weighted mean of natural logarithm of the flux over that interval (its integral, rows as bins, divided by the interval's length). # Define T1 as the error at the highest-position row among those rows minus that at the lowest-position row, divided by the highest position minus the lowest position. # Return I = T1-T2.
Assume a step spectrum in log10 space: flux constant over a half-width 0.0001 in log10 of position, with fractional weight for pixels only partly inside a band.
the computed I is -0.47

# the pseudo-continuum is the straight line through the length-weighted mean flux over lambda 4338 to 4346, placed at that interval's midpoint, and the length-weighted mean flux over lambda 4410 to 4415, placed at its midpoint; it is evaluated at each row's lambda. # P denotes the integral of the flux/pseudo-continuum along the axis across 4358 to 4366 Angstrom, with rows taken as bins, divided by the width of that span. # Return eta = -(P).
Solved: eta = -1.22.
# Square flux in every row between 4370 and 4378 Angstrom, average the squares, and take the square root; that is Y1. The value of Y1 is 1.61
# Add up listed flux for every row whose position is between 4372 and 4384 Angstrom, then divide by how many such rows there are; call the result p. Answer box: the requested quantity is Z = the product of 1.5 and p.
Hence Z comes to 2.41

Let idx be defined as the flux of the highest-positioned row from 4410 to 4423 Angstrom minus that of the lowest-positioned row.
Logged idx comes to -0.03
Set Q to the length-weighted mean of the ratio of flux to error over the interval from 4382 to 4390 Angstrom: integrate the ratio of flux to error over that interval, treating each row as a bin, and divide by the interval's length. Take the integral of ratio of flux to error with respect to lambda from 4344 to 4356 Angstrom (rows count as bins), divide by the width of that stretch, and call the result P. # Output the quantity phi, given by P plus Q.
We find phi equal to 19.3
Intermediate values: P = 9.9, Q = 9.4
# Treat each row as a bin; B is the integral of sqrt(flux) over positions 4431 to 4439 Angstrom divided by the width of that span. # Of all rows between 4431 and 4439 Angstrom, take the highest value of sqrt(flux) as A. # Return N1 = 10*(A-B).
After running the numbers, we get 0.4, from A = 1.33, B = 1.28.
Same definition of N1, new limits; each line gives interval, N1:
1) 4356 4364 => 0.8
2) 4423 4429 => 0.4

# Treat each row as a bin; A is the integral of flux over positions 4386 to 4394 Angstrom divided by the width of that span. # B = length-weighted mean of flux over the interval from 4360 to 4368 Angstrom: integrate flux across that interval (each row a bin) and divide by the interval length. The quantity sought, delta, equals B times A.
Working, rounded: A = 1.70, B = 1.87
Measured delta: 3.19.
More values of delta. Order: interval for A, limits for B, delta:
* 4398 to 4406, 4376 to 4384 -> 2.79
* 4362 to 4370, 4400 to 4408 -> 2.91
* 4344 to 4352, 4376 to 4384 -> 2.65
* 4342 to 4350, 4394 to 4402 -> 2.98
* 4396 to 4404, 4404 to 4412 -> 3.03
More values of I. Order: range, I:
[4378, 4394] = -0.49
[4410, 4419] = -0.58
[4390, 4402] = -0.63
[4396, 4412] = -0.55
